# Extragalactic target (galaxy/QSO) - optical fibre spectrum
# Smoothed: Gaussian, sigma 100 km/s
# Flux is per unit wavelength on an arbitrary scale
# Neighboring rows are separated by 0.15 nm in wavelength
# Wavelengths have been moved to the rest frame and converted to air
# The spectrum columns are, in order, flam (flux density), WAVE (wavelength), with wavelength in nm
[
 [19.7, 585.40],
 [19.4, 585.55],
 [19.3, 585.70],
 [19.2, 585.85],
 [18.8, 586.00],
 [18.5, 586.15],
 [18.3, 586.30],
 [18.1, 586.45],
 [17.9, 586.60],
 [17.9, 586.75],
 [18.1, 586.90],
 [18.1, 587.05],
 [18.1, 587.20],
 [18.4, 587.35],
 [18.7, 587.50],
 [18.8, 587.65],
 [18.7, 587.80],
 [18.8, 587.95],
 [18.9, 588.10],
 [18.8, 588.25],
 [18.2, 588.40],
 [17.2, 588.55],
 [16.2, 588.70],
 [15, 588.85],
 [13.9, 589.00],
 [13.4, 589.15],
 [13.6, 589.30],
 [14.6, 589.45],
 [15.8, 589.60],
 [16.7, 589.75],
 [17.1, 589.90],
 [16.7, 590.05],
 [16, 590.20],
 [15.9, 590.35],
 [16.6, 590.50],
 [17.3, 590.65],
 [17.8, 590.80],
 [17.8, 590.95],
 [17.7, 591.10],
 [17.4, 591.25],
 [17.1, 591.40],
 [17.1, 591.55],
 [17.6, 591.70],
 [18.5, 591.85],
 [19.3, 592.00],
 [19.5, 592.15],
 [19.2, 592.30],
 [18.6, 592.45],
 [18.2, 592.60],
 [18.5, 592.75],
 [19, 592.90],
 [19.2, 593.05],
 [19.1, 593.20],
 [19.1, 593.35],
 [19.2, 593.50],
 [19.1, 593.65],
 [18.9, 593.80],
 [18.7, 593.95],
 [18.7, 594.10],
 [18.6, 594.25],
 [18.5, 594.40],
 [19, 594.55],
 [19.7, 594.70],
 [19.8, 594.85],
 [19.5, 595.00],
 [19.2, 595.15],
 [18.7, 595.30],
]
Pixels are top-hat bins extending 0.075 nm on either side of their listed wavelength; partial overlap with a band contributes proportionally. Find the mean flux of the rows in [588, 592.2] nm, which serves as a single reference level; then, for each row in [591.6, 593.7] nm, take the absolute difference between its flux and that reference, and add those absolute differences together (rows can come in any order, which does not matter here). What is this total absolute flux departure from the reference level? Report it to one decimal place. 28.3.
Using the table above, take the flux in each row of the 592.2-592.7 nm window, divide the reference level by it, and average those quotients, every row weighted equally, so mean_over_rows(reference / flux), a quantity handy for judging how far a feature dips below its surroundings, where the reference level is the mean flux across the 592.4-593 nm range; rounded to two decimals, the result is 1.00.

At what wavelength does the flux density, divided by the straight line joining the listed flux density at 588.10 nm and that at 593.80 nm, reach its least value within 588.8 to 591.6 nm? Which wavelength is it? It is 589.15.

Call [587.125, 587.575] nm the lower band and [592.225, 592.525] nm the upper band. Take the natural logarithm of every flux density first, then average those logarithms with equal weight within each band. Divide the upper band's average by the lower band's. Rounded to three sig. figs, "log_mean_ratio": 1.01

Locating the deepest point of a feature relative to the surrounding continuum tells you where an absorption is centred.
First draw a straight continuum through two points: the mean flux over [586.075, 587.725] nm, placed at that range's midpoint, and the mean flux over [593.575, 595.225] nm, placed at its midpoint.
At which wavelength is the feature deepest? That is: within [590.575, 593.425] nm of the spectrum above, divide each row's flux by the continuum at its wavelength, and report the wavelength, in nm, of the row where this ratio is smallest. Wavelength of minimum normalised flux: 591.55 nm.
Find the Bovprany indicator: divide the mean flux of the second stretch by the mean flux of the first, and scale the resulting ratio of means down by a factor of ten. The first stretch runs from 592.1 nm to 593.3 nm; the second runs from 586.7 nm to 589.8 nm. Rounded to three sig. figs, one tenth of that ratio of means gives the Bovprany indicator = 0.0901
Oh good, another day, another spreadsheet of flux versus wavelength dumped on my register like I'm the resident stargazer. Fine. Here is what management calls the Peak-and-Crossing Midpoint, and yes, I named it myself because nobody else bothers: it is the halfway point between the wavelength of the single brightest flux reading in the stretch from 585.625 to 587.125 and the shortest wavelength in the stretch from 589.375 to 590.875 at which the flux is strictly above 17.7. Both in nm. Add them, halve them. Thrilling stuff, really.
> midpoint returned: 588.25 nm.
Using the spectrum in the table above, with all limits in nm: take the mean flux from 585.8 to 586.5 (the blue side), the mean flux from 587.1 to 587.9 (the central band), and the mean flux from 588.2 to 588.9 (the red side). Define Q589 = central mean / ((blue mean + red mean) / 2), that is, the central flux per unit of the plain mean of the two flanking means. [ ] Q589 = 1.04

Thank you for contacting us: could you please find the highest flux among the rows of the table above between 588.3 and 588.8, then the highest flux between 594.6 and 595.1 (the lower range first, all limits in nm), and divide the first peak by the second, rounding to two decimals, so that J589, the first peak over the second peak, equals 0.92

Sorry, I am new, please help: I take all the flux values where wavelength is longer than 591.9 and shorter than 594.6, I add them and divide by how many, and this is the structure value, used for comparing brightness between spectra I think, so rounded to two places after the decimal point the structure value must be 18.91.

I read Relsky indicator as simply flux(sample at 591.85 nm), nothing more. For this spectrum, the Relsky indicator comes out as 18.5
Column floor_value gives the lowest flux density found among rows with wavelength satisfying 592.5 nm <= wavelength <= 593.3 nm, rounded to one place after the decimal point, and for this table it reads 18.2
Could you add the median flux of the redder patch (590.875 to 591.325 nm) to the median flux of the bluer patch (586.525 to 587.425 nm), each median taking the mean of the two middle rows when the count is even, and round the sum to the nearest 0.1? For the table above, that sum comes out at 35.8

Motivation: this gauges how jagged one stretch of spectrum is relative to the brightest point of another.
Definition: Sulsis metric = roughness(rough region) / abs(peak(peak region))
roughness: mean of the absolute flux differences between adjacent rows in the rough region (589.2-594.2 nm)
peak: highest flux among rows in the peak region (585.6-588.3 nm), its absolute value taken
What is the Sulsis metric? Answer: 0.021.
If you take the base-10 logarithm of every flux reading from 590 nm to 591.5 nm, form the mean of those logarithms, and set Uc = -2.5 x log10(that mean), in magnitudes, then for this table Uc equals -0.23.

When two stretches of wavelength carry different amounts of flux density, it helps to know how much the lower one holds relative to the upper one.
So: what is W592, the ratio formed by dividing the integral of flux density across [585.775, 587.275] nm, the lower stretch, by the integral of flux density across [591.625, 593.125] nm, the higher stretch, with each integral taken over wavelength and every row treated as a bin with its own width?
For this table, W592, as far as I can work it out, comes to 0.98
